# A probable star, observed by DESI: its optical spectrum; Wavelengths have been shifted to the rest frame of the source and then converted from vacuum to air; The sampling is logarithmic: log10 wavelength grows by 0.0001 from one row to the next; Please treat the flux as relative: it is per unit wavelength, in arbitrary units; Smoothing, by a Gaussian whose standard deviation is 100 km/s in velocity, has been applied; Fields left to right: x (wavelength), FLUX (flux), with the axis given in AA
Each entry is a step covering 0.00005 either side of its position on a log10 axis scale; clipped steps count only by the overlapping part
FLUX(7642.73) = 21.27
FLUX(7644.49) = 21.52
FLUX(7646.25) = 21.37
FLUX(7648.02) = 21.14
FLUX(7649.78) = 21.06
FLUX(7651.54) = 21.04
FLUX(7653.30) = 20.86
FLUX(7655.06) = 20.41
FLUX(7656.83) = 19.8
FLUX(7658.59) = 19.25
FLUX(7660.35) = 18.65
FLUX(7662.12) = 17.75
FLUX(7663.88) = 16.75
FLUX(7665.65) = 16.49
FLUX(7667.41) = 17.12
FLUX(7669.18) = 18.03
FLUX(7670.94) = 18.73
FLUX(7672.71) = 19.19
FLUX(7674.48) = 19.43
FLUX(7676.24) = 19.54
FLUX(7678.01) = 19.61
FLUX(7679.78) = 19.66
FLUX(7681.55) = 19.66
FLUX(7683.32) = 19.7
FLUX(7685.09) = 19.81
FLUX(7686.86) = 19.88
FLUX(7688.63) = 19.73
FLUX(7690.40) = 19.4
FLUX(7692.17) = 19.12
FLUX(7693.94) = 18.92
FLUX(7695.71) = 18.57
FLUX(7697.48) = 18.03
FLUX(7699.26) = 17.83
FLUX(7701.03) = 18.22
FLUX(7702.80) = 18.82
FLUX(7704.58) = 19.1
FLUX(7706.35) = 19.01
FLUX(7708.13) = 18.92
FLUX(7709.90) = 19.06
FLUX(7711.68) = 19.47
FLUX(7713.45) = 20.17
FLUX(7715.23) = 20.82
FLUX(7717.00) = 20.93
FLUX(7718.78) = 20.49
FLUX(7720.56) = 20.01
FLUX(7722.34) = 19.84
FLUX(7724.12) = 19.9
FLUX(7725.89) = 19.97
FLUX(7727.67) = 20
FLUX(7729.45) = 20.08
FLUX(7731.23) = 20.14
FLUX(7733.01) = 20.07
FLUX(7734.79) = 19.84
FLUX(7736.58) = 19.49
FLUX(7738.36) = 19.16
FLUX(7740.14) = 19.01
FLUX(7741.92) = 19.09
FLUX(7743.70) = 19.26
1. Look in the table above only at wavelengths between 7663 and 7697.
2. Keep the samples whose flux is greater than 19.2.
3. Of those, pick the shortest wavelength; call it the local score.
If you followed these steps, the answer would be 7674.48 AA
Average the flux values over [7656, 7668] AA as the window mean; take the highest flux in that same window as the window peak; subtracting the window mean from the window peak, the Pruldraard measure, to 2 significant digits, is 1.8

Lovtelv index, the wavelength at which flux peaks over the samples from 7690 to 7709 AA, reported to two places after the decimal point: 7690.40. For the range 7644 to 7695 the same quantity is 7644.49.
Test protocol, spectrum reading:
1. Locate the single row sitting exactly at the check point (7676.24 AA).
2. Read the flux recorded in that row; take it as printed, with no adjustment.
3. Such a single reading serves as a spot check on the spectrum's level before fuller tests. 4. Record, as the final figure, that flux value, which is 19.54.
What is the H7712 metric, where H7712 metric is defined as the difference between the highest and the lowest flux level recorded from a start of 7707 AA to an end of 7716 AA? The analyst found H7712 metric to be 1.9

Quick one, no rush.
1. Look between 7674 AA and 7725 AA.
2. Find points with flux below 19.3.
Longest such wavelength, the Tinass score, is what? 7709.90 AA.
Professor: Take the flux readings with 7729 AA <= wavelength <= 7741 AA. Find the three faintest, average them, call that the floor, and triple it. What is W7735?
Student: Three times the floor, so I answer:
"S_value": 57.7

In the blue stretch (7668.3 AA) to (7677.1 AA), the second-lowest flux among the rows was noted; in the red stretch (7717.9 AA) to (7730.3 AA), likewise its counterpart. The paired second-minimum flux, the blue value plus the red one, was 38.6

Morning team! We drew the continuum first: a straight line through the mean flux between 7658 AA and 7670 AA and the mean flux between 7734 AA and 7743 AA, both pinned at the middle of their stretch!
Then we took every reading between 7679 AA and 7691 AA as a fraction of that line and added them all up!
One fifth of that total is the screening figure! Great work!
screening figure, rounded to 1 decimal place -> 1.5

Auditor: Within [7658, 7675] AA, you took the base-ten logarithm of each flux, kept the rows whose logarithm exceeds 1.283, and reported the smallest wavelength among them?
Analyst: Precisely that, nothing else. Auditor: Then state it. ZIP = 7658.59 AA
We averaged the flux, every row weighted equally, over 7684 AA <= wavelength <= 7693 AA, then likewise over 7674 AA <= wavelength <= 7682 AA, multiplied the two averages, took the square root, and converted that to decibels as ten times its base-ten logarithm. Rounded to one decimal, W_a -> 12.9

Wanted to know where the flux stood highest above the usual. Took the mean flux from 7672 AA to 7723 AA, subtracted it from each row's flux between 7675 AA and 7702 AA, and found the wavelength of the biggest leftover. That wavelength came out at 7686.86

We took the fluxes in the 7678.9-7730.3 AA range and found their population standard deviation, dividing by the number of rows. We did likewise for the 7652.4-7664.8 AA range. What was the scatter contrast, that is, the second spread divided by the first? 1.8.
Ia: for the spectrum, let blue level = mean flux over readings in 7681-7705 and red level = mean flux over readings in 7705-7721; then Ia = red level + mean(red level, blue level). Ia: 39.3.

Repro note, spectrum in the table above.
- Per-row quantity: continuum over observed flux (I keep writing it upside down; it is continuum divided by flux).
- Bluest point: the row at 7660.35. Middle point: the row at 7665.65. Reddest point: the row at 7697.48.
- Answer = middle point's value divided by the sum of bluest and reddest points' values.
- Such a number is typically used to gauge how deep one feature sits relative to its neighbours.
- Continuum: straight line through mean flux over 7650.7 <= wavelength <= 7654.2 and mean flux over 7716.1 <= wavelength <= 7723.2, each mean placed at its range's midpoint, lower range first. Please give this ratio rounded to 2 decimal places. 0.56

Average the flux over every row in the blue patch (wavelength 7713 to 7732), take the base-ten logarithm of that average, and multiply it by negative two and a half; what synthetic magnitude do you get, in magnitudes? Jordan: -3.26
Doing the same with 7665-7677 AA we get -3.16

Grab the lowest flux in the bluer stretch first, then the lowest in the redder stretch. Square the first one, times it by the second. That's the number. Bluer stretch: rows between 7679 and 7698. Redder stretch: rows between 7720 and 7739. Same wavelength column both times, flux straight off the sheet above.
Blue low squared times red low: 6229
